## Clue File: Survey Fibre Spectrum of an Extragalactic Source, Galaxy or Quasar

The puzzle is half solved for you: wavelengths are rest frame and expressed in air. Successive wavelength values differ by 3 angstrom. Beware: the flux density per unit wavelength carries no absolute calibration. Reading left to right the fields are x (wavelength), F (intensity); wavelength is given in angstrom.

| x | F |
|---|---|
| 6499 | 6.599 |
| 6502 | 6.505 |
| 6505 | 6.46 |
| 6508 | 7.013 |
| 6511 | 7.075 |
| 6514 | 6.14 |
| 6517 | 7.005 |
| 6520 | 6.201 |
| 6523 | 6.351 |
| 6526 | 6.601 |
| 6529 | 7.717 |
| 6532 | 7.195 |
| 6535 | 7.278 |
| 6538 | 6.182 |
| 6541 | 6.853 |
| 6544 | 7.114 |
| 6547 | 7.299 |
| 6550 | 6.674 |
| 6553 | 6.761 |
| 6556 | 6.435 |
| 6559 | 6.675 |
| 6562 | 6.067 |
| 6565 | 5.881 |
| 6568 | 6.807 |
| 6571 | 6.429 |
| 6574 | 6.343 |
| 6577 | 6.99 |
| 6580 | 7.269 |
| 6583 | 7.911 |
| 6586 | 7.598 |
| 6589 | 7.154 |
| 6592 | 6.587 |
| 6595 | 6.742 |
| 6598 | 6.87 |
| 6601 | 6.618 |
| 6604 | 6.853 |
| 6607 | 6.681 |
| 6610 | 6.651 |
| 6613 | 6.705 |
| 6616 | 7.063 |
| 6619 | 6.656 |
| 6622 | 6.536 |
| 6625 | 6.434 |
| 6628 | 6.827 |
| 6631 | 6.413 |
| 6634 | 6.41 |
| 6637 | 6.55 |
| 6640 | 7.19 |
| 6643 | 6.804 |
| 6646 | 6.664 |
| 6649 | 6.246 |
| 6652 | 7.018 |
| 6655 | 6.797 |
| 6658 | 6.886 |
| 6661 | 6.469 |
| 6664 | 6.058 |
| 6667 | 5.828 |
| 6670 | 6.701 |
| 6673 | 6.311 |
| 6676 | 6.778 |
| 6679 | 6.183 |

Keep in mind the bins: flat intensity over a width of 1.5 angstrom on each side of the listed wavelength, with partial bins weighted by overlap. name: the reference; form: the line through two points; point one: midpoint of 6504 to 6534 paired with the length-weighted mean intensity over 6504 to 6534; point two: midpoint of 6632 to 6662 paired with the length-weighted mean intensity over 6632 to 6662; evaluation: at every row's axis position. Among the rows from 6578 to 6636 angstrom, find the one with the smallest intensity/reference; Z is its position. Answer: 6634 angstrom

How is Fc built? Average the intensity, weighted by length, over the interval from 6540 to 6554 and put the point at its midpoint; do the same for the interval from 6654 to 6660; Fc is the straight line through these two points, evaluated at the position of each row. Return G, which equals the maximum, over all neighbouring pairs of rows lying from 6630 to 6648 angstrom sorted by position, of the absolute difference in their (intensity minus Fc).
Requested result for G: 0.6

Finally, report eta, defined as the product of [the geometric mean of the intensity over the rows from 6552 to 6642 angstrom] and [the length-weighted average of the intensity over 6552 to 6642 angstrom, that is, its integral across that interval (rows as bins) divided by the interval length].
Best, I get 45.3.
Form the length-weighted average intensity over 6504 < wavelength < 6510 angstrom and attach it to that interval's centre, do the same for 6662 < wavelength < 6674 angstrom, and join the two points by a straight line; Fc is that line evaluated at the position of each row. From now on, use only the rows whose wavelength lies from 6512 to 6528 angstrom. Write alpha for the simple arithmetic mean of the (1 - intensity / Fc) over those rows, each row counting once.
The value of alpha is 0.042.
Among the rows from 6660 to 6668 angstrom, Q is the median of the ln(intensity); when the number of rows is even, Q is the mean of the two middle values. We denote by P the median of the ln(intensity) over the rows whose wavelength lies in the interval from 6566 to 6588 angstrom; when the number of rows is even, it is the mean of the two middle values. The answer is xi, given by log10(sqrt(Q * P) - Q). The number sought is -1.2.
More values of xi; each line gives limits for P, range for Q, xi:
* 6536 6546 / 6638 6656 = -2.4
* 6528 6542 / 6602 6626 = -1.4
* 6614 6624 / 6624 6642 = -1.9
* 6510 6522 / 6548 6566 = -2.5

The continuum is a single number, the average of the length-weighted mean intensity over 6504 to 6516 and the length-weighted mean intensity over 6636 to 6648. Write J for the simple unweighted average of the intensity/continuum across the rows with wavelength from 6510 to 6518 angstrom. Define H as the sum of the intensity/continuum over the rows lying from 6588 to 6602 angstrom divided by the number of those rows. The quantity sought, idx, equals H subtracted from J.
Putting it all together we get -0.008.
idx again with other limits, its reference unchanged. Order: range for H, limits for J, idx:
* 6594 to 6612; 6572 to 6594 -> 0.057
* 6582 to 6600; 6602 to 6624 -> -0.061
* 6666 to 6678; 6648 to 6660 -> 0.049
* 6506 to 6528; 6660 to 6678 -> -0.040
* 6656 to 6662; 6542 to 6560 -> 0.022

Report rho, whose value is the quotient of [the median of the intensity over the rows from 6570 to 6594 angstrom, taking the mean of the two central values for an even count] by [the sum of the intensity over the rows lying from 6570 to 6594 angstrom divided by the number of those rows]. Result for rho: 1.01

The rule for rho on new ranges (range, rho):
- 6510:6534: 1.00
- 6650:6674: 1.01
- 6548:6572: 1.01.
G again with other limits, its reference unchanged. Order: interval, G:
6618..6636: 0.4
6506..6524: 0.9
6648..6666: 0.8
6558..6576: 0.9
